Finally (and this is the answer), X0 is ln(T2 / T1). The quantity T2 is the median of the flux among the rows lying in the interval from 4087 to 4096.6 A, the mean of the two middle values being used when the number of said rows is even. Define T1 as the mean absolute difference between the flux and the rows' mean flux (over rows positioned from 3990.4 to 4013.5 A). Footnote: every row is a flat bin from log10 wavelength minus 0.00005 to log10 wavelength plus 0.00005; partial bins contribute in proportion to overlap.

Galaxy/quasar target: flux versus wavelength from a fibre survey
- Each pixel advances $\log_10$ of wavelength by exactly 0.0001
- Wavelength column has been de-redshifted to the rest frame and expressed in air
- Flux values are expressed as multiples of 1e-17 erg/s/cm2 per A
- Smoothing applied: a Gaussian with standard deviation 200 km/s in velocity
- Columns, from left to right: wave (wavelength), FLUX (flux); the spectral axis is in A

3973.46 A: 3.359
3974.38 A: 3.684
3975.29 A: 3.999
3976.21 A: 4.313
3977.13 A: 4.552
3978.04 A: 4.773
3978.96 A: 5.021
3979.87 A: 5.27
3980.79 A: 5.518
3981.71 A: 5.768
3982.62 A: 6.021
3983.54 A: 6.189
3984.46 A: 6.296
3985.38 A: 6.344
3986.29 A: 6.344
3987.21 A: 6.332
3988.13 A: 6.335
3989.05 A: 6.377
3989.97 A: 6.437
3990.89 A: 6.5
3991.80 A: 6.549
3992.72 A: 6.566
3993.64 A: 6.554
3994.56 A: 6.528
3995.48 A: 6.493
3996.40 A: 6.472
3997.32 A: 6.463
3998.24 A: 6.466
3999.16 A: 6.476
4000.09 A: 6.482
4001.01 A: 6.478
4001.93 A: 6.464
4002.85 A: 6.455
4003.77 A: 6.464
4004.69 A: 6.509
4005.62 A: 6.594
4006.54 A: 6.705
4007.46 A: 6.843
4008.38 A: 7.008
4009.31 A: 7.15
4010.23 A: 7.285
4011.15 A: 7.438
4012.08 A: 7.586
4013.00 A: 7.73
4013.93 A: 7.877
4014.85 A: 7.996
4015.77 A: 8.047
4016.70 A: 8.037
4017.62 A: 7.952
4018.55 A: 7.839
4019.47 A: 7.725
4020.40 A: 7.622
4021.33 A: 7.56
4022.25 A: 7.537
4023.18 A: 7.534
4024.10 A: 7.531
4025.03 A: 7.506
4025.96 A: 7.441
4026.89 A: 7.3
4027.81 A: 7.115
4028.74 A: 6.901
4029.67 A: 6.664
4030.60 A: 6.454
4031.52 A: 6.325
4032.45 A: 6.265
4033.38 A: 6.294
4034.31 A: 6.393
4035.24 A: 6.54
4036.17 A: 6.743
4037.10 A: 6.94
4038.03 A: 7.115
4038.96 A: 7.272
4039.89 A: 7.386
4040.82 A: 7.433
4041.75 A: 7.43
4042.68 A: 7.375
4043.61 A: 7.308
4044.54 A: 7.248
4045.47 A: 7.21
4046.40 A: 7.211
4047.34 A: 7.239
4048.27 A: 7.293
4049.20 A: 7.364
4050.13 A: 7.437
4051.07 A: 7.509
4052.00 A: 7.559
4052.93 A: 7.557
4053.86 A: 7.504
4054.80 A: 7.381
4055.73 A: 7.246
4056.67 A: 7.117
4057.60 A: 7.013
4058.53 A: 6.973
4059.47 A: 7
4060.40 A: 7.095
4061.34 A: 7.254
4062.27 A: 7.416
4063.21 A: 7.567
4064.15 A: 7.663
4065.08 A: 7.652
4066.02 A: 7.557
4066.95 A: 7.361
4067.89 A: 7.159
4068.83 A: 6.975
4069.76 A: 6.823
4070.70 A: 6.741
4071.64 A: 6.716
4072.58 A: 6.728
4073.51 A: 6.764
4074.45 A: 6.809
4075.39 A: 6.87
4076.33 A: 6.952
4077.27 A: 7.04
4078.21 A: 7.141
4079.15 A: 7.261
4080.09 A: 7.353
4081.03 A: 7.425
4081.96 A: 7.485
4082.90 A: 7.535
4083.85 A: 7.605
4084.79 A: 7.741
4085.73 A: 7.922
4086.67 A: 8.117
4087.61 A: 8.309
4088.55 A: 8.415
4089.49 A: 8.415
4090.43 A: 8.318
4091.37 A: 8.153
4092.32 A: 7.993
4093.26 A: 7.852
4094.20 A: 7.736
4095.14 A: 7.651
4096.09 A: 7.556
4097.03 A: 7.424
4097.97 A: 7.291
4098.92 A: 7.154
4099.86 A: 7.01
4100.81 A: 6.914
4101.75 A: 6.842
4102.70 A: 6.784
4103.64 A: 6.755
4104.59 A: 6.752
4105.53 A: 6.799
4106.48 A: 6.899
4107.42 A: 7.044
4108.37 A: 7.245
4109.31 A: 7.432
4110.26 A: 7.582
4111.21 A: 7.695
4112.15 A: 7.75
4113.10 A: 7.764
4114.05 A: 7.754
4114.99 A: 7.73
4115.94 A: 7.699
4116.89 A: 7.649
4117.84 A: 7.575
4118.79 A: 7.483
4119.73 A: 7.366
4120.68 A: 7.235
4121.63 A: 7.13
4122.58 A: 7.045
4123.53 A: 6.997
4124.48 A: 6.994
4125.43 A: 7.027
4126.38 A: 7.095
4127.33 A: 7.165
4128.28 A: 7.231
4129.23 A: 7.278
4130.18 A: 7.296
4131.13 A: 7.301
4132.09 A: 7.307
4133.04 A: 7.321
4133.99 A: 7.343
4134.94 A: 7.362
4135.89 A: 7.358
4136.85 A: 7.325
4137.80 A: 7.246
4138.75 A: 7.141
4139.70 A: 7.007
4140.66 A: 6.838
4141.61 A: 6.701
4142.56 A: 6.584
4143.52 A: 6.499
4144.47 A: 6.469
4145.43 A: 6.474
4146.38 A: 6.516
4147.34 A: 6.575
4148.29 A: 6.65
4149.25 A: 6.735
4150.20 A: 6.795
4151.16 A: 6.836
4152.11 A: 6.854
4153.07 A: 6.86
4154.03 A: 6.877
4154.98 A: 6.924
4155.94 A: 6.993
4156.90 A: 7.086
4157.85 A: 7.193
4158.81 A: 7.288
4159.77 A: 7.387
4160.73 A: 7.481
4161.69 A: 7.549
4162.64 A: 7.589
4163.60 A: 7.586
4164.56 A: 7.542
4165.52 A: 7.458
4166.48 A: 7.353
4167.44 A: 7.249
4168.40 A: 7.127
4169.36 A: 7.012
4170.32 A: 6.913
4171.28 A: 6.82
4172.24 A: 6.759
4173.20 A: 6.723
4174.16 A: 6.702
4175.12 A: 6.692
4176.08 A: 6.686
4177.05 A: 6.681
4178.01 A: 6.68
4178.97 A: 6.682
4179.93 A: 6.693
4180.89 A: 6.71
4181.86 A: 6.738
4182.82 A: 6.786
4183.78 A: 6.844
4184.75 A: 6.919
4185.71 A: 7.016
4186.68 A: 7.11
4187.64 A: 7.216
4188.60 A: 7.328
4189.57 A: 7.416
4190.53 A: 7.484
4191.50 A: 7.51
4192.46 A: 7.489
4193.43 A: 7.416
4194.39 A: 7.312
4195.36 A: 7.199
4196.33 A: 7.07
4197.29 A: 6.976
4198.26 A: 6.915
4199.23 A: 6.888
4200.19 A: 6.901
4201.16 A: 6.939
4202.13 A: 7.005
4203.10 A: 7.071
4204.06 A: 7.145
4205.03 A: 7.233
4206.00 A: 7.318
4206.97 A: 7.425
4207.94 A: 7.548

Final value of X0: 3.2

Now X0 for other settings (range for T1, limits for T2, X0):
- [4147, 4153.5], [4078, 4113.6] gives 4.4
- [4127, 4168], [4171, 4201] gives 3.2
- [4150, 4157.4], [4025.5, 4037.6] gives 4.5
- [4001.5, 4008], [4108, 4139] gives 4.1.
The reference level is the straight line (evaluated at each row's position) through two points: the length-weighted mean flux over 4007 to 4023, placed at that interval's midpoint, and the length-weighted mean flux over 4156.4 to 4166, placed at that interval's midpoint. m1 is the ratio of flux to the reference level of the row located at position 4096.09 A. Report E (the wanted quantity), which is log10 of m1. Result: 0.00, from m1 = 1.01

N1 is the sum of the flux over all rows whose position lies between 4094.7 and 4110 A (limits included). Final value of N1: 114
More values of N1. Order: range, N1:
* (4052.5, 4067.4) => 117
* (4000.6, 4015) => 113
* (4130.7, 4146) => 112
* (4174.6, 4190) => 110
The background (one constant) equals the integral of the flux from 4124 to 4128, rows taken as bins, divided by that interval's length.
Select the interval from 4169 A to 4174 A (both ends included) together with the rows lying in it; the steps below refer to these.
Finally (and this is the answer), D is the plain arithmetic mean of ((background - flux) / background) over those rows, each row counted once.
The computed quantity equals 0.03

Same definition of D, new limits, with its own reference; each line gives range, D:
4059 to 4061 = 0.00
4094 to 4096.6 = -0.08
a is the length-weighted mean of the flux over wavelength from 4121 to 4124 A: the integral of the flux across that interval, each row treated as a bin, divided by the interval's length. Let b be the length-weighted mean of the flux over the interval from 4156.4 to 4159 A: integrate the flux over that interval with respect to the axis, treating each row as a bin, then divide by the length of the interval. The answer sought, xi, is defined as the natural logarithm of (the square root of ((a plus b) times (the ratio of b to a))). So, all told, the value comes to 1.34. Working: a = 7.06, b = 7.2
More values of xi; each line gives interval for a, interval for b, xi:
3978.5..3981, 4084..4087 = 1.49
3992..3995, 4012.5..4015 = 1.42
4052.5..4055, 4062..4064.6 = 1.36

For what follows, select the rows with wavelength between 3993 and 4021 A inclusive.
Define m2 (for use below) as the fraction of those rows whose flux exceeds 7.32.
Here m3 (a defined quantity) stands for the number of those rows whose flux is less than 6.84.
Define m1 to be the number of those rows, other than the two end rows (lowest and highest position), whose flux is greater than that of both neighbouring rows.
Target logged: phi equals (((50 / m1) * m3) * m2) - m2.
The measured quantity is 137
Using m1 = 2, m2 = 0.37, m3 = 15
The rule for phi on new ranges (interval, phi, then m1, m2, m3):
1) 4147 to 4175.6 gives 133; 1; 0.27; 10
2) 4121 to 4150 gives 83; 1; 0.17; 10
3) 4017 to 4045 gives 186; 1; 0.47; 8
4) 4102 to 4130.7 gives 80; 1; 0.40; 4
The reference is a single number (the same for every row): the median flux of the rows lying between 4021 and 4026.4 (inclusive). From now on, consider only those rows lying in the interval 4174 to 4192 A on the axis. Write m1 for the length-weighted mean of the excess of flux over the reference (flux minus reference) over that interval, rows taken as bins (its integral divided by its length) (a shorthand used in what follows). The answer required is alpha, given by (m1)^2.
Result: 0.34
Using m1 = -0.6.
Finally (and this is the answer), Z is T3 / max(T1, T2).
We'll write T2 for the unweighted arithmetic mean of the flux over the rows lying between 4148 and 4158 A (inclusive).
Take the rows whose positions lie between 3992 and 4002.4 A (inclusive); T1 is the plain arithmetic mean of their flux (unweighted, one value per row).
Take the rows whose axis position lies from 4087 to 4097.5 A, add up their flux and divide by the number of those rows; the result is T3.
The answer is 1.16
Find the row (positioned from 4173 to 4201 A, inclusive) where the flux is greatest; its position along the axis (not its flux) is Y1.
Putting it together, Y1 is 4191.50 A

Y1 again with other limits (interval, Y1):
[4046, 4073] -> 4064.15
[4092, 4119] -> 4092.32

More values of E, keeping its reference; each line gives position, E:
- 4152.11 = -0.03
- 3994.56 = -0.07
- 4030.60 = -0.07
